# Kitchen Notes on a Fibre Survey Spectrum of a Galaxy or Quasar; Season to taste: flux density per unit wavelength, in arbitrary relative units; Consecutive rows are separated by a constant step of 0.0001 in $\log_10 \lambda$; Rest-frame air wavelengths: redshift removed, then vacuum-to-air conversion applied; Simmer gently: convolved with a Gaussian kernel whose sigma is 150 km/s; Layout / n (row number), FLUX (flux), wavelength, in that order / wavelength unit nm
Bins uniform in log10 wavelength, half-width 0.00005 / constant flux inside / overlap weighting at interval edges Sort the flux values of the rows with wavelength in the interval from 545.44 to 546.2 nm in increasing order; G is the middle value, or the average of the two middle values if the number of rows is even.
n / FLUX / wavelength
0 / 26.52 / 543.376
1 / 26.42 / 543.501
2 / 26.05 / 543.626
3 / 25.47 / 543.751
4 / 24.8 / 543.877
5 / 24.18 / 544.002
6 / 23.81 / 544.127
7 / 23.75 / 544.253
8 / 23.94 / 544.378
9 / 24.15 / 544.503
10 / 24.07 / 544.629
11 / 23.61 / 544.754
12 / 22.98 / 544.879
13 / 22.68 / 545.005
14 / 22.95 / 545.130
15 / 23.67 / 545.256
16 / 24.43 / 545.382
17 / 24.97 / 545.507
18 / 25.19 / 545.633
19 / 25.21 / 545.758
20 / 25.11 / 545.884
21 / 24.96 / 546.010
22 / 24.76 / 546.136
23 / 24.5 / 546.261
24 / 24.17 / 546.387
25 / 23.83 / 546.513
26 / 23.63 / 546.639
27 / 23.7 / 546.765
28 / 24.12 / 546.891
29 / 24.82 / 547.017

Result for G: 25.0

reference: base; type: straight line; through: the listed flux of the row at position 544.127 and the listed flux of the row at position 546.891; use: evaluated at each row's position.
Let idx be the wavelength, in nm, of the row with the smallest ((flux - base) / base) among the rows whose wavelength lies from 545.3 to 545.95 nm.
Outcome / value 545.382 nm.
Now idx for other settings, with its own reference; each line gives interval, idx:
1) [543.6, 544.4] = 544.253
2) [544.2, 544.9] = 544.879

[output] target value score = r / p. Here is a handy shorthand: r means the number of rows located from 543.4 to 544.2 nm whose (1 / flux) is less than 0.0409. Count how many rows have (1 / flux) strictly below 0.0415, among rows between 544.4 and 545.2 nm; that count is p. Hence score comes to 4.0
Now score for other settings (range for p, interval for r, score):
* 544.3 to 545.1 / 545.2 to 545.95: 4.0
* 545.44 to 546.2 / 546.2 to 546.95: 0.2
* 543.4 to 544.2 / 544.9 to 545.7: 0.4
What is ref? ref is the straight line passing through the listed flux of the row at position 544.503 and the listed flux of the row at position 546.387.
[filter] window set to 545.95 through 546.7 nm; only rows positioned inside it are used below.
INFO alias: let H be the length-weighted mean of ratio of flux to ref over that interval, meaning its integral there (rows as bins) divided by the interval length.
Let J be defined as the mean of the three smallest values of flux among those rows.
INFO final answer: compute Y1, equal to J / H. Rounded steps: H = 1.01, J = 23.9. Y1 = 23.7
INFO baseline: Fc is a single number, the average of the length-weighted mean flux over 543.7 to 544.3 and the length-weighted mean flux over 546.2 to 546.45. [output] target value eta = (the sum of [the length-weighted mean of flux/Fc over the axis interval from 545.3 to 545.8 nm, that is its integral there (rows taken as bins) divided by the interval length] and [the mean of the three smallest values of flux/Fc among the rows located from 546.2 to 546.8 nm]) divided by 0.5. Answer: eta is 4.00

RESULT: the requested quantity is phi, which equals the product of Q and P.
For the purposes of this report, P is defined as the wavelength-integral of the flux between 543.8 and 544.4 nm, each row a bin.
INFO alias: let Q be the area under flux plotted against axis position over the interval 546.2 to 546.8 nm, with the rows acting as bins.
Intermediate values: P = 14.5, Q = 14.4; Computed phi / 208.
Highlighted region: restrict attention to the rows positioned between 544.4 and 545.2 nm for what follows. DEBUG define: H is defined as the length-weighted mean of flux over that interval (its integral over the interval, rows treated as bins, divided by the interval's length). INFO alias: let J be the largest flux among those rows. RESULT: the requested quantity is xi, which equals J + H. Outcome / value 47.6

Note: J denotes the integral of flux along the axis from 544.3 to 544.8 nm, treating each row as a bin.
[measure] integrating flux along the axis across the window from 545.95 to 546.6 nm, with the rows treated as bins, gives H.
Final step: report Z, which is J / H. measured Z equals 0.76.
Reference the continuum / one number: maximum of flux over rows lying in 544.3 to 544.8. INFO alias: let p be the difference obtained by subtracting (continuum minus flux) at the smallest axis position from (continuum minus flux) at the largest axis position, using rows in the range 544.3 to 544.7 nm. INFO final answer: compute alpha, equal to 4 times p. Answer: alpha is -0.5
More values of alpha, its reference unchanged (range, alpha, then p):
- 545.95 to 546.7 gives 5.3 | 1.3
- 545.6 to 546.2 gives 1.7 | 0.4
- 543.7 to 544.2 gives 6.6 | 1.7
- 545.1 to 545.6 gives -8.1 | -2.0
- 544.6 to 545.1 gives 5.6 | 1.4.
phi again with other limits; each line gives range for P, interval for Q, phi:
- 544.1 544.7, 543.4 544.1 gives 255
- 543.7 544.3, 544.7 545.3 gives 203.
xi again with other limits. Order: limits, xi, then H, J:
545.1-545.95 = 49.8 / 24.5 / 25.21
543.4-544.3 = 51.4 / 25.0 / 26.42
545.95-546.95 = 49.2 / 24.2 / 24.96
